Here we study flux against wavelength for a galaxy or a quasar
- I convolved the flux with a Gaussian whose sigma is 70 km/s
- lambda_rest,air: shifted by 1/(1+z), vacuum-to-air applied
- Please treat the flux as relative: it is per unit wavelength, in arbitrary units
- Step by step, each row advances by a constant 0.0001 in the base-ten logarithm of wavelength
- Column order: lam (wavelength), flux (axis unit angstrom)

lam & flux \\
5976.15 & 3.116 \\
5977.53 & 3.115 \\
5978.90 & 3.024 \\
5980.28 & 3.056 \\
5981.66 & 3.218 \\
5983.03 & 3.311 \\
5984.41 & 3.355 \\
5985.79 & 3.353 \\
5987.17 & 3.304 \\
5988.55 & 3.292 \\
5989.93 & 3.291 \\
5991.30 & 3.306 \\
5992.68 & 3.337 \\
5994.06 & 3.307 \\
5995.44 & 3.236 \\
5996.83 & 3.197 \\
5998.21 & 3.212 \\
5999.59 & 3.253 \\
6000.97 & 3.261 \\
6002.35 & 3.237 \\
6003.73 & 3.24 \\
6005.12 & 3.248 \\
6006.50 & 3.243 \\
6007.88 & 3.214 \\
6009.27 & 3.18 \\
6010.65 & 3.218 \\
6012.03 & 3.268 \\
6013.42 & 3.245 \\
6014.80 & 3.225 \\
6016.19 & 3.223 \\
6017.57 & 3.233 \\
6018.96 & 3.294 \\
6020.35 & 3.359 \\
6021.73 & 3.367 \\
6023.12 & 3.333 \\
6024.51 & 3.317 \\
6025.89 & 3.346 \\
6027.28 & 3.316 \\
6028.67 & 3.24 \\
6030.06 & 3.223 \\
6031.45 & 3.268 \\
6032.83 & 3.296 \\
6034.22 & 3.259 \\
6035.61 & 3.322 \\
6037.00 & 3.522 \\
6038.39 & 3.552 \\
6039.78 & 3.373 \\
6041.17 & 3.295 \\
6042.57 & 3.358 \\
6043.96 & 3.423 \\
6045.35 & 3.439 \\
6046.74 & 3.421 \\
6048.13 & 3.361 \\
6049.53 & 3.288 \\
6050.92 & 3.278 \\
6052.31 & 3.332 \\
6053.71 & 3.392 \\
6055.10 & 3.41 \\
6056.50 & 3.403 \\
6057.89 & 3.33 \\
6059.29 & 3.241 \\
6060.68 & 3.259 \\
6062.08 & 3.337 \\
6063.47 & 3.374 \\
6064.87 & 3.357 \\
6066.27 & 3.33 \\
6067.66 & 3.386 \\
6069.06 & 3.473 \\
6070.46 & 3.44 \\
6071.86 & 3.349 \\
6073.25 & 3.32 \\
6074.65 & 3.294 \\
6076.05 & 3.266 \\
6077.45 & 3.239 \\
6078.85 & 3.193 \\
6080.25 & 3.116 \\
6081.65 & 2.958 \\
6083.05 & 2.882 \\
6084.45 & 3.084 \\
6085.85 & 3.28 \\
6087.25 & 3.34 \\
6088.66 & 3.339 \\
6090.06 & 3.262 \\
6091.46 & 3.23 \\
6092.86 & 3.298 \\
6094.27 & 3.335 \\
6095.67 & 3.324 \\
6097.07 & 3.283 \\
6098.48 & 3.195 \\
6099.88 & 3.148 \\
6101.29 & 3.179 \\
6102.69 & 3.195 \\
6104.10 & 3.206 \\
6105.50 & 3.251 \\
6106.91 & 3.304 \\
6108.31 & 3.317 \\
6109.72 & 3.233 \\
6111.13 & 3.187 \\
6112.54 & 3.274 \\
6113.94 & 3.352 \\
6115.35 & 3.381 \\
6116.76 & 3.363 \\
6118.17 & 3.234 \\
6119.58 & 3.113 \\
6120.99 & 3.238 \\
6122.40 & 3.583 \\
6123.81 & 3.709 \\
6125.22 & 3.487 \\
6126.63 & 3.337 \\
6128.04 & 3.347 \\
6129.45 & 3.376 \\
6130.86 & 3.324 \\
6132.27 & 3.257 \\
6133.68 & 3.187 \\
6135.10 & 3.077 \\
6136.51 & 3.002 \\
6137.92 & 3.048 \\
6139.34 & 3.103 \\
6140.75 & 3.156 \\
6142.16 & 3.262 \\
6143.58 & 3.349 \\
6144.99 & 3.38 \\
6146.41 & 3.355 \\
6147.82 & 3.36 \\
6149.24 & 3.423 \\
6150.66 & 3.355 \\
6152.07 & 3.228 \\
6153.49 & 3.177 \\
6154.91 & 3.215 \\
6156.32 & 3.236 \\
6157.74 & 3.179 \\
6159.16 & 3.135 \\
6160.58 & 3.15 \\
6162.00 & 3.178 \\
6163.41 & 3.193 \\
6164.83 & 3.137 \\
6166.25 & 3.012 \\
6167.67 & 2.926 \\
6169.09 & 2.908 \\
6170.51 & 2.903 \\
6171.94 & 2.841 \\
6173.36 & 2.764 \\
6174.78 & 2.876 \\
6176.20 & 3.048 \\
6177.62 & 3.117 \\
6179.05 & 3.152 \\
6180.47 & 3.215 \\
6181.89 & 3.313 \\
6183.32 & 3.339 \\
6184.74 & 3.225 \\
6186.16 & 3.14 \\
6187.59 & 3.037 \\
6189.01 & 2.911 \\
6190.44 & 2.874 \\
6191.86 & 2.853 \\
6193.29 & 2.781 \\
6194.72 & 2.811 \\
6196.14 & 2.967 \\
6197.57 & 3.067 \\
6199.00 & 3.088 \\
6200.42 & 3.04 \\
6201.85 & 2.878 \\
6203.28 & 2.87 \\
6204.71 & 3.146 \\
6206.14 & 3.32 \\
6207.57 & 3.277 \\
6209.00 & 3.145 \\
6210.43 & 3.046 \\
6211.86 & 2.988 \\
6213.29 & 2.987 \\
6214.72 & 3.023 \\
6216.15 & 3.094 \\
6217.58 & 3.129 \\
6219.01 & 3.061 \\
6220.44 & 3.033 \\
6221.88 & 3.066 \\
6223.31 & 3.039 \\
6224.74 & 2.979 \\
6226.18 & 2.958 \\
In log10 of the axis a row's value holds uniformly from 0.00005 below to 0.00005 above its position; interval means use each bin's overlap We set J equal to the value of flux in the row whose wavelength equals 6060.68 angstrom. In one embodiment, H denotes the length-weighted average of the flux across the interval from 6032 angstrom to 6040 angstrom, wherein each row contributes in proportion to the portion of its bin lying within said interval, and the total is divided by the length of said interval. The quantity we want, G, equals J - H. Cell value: -0.13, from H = 3.39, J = 3.259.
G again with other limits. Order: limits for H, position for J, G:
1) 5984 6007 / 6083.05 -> -0.39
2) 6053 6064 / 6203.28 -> -0.47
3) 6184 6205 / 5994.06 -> 0.33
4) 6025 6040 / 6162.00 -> -0.16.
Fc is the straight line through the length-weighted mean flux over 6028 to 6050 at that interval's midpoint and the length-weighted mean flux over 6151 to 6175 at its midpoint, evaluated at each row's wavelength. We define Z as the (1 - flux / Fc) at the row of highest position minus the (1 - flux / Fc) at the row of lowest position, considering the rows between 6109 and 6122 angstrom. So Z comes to -0.010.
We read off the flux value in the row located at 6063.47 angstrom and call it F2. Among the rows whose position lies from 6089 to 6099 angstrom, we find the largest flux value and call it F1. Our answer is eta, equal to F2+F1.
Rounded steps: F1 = 3.335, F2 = 3.374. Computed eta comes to 6.71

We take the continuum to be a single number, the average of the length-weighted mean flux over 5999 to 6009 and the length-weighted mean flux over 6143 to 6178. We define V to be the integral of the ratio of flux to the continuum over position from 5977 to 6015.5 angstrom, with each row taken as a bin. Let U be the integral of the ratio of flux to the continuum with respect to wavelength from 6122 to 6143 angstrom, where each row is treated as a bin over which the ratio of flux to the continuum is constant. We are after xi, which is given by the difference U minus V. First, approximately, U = 22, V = 39.1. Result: -18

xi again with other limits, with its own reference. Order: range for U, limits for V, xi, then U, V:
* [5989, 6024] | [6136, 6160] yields 11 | 36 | 24.3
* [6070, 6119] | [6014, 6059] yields 3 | 50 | 47.1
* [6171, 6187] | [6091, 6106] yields 0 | 16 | 15.2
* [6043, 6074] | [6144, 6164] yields 12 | 33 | 20.4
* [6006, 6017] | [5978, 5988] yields 1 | 11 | 10.1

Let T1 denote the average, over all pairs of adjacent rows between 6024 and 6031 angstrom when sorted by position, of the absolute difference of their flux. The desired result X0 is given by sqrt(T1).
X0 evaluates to 0.19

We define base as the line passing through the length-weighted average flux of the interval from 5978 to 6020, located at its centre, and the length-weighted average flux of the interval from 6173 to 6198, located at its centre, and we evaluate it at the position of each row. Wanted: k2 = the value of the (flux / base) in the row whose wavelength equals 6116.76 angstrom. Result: 1.08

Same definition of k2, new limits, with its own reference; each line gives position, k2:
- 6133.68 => 1.03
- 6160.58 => 1.03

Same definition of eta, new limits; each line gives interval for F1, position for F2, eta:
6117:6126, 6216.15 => 6.80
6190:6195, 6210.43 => 5.92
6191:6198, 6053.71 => 6.46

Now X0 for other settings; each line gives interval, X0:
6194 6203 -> 0.31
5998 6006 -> 0.13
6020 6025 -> 0.14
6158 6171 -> 0.21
